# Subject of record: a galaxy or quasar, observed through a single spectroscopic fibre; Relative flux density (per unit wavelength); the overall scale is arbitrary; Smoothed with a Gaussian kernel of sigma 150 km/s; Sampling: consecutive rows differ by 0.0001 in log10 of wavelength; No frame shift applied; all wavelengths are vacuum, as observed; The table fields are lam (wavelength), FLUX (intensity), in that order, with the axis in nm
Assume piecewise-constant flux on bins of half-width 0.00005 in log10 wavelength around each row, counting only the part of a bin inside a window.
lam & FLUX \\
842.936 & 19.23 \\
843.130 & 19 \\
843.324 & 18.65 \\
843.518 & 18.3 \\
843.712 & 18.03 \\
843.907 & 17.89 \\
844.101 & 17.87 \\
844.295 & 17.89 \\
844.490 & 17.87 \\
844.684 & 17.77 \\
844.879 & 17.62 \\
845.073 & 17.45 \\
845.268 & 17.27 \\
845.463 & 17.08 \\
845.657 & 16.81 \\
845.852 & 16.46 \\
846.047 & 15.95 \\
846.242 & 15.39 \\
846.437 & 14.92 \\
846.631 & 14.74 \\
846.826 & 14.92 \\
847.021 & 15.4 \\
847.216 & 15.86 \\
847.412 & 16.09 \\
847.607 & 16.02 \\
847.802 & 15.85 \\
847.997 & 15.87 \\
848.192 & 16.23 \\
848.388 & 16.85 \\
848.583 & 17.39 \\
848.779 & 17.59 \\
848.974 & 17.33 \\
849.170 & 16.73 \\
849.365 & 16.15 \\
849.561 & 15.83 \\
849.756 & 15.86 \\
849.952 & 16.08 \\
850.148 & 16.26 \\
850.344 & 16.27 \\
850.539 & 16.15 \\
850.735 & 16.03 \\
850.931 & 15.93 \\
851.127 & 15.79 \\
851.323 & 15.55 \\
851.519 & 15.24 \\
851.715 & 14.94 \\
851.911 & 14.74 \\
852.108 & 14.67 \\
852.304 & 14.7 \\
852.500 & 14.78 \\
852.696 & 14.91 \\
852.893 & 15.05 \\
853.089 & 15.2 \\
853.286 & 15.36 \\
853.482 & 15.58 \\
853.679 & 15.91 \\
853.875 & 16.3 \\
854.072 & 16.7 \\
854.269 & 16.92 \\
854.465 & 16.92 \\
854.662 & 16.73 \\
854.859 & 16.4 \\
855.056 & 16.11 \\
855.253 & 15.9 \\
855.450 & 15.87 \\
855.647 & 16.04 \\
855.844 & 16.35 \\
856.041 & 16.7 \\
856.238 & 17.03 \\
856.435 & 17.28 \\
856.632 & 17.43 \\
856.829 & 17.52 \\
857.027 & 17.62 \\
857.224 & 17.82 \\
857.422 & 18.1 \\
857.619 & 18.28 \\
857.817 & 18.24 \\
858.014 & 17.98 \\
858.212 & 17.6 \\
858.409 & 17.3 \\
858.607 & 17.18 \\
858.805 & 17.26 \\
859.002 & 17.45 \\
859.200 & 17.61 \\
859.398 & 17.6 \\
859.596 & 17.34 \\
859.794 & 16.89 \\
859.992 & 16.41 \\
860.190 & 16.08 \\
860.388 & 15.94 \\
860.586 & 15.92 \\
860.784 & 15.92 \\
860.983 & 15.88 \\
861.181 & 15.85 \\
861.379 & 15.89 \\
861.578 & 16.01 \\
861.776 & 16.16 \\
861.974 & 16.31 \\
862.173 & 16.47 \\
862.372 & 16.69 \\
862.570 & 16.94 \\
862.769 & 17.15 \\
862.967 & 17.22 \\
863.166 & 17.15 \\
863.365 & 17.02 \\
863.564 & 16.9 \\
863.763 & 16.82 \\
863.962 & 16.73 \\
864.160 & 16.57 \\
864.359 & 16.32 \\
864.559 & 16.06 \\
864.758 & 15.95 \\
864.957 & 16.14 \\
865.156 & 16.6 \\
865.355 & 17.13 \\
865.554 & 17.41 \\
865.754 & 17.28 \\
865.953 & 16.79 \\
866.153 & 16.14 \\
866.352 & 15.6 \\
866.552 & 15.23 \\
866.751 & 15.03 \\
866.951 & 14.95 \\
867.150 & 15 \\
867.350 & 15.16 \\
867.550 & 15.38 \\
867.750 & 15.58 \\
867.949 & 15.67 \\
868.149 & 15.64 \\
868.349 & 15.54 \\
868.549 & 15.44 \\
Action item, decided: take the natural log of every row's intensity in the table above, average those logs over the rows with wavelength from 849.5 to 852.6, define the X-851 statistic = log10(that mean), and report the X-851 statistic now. 0.438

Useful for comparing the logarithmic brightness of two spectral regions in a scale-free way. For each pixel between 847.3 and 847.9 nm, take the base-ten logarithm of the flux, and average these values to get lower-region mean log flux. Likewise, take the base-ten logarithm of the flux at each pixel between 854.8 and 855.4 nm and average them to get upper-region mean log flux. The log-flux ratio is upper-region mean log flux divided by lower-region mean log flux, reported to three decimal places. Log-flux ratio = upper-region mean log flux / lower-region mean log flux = 1.003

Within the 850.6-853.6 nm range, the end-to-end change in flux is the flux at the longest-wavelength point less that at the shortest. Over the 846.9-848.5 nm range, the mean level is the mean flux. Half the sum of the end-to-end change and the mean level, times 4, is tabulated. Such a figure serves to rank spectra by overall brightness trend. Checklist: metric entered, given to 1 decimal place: 31.1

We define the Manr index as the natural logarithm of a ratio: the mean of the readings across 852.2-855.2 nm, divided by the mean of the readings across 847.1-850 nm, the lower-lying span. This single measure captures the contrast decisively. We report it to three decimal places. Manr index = -0.034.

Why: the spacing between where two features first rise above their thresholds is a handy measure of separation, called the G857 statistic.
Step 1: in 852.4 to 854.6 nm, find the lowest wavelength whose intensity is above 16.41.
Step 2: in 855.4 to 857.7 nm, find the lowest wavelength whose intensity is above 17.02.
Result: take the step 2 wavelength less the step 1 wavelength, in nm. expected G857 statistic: 2.17 nm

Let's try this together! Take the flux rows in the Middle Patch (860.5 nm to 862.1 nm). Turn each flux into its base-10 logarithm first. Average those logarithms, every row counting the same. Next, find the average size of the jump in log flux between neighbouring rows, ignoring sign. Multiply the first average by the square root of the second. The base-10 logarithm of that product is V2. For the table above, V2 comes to -1.26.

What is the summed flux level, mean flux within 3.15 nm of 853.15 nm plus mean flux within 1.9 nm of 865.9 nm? 31.9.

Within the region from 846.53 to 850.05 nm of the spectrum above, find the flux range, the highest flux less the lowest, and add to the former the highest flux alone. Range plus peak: 20.4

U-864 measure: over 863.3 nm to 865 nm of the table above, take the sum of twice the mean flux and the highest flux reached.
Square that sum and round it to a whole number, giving 2502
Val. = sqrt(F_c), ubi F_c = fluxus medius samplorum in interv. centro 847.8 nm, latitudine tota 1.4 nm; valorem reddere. 4.01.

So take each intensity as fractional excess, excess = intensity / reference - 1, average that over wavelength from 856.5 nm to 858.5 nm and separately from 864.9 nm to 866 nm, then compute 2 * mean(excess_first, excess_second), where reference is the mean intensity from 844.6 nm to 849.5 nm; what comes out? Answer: 0.12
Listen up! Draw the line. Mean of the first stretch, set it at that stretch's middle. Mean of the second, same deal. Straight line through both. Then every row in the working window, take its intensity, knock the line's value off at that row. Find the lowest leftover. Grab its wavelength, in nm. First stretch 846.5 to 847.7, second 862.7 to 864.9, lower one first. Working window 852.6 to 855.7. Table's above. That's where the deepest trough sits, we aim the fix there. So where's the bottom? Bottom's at 852.696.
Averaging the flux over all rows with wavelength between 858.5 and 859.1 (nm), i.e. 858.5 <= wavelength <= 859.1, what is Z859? 17.3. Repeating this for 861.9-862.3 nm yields 16.4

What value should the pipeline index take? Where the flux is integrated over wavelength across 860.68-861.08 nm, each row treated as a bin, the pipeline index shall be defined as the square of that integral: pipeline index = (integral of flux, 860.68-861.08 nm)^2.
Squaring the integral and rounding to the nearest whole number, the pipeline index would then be 40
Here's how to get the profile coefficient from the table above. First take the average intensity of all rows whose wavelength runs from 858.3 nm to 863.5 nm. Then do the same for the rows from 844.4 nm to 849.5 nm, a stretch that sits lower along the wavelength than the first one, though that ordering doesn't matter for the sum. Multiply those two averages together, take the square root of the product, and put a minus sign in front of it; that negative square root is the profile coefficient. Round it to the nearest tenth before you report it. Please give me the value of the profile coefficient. -16.6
